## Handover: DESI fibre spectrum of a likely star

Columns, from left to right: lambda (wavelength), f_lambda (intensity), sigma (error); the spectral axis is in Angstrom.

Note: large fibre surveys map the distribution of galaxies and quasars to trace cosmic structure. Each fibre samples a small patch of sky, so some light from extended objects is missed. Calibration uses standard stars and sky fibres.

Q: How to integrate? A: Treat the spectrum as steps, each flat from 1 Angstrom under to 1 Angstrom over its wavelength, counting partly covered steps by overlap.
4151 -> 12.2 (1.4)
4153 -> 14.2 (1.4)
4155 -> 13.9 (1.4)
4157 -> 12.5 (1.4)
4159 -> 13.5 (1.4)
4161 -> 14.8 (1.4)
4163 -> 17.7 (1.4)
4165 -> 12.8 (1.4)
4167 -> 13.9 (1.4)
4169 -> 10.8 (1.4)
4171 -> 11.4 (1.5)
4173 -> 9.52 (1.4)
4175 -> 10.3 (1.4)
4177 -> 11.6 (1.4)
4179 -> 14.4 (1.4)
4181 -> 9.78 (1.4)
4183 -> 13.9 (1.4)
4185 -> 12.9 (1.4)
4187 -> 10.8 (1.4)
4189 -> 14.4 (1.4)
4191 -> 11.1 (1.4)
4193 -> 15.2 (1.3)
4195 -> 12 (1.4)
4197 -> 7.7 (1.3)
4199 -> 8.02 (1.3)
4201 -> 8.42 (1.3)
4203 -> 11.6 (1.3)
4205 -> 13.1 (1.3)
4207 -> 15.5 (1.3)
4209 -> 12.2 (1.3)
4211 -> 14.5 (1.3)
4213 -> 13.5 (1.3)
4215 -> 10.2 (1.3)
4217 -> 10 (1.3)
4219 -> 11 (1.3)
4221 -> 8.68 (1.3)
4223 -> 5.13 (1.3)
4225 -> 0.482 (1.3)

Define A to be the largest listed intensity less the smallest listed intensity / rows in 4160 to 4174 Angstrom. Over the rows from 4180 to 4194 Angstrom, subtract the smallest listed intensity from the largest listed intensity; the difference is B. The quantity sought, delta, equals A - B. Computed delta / 2.8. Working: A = 8.2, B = 5.4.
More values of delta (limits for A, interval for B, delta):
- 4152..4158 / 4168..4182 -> -3.2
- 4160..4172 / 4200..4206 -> 2.2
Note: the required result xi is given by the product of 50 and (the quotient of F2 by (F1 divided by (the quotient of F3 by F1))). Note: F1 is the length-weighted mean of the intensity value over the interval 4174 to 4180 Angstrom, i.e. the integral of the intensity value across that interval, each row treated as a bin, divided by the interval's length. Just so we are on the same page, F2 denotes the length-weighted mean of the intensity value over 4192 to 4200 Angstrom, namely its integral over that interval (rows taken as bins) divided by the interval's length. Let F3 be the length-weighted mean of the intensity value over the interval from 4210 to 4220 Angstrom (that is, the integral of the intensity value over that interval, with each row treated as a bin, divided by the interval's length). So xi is 43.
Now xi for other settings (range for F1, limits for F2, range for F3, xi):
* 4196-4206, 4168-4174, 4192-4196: 75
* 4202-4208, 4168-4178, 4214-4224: 27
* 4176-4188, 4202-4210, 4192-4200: 47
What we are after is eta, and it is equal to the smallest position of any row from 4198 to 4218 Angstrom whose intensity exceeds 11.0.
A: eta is 4203 Angstrom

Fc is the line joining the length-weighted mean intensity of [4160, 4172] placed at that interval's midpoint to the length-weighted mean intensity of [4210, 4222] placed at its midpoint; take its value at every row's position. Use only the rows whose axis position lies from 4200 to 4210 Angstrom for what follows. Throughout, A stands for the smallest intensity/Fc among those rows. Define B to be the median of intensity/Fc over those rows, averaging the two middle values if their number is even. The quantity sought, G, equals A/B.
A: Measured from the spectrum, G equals 0.67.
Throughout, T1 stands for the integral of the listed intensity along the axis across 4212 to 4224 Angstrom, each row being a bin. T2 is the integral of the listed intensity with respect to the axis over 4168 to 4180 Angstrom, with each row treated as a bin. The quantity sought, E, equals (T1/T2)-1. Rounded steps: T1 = 117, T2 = 136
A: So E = -0.1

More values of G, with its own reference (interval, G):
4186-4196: 0.87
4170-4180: 0.84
